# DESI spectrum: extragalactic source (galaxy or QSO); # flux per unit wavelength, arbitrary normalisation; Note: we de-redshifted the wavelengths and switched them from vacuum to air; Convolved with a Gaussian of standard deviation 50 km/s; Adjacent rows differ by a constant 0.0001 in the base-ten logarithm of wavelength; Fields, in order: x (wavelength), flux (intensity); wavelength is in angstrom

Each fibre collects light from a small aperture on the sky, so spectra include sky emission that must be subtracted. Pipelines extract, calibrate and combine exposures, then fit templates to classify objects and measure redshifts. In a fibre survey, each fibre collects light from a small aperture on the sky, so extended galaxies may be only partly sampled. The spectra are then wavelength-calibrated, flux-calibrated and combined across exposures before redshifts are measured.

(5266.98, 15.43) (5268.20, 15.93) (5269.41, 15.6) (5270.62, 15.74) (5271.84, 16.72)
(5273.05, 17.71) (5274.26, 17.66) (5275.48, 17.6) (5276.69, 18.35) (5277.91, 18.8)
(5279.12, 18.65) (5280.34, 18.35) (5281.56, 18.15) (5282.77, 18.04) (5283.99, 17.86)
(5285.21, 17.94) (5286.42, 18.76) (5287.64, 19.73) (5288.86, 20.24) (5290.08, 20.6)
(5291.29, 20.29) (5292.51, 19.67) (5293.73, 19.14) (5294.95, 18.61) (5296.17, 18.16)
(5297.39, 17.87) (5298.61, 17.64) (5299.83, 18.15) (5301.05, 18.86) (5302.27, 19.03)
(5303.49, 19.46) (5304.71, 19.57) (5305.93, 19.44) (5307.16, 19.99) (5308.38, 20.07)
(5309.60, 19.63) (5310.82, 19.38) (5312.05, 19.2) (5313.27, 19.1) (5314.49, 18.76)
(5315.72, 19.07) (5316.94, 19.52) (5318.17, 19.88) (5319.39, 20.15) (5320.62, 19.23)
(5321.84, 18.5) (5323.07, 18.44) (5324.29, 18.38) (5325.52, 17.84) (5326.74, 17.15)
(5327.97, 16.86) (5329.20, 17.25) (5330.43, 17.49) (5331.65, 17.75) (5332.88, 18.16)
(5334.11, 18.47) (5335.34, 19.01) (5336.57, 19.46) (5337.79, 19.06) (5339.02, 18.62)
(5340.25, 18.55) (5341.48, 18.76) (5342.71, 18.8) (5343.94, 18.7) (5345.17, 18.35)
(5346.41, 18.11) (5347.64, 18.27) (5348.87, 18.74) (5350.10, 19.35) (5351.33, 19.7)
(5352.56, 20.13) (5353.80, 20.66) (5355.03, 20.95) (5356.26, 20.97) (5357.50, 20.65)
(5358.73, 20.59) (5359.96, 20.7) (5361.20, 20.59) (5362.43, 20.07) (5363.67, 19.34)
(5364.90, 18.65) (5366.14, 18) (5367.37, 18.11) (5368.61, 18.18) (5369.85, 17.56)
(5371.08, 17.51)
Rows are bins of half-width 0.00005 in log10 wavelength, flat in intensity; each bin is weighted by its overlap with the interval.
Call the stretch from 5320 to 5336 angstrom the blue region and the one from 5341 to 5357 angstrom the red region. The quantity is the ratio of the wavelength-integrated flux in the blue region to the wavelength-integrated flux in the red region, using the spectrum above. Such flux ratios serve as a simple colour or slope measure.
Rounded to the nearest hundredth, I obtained 0.93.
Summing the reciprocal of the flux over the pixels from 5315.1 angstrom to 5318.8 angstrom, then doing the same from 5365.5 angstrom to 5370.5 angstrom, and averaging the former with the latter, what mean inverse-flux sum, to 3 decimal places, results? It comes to 0.188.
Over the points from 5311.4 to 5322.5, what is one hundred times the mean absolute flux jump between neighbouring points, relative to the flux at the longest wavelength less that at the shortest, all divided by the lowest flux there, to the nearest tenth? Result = -3.4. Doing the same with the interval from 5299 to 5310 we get 1.2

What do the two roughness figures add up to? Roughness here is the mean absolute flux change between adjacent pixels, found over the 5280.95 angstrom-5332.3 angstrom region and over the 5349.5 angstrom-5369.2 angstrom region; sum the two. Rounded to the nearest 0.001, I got 0.712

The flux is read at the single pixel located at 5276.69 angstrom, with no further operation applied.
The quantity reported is 18.35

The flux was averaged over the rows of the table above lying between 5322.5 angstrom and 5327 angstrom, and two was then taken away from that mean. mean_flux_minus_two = 16.0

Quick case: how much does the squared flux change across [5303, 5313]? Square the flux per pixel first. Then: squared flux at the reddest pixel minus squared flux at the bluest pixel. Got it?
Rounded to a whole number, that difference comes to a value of -10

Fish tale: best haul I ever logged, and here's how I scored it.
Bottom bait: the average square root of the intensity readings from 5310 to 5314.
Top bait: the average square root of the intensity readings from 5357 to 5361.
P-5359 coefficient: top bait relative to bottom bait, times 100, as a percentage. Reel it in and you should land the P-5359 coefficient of 104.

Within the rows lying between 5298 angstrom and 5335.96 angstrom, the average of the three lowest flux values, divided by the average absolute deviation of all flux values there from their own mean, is 23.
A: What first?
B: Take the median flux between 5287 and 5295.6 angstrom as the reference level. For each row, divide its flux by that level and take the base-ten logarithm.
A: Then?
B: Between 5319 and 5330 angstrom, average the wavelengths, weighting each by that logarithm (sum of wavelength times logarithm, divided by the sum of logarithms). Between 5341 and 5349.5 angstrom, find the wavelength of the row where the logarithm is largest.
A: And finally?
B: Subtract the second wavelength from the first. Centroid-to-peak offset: -16.4 angstrom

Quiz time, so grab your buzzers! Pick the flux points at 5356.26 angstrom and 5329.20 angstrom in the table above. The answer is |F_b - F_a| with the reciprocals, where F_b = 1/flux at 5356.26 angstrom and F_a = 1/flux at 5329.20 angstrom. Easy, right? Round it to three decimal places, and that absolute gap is 0.010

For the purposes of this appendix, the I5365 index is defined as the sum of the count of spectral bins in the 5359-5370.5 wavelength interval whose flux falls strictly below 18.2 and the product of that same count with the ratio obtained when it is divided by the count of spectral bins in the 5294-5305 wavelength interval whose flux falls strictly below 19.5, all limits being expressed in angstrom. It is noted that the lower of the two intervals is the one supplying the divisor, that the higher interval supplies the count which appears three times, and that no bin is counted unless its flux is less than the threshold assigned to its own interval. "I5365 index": 6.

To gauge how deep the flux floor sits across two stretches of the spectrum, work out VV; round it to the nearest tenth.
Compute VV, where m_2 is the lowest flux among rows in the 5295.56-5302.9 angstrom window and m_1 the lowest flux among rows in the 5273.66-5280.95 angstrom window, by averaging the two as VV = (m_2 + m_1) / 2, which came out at 17.6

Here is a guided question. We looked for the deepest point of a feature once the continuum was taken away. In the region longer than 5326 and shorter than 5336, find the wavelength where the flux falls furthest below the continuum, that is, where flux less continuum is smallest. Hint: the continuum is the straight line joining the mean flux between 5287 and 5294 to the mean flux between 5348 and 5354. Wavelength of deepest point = 5327.97 angstrom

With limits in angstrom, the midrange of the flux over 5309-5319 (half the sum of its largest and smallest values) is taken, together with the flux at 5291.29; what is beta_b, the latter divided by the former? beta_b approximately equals 1.05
